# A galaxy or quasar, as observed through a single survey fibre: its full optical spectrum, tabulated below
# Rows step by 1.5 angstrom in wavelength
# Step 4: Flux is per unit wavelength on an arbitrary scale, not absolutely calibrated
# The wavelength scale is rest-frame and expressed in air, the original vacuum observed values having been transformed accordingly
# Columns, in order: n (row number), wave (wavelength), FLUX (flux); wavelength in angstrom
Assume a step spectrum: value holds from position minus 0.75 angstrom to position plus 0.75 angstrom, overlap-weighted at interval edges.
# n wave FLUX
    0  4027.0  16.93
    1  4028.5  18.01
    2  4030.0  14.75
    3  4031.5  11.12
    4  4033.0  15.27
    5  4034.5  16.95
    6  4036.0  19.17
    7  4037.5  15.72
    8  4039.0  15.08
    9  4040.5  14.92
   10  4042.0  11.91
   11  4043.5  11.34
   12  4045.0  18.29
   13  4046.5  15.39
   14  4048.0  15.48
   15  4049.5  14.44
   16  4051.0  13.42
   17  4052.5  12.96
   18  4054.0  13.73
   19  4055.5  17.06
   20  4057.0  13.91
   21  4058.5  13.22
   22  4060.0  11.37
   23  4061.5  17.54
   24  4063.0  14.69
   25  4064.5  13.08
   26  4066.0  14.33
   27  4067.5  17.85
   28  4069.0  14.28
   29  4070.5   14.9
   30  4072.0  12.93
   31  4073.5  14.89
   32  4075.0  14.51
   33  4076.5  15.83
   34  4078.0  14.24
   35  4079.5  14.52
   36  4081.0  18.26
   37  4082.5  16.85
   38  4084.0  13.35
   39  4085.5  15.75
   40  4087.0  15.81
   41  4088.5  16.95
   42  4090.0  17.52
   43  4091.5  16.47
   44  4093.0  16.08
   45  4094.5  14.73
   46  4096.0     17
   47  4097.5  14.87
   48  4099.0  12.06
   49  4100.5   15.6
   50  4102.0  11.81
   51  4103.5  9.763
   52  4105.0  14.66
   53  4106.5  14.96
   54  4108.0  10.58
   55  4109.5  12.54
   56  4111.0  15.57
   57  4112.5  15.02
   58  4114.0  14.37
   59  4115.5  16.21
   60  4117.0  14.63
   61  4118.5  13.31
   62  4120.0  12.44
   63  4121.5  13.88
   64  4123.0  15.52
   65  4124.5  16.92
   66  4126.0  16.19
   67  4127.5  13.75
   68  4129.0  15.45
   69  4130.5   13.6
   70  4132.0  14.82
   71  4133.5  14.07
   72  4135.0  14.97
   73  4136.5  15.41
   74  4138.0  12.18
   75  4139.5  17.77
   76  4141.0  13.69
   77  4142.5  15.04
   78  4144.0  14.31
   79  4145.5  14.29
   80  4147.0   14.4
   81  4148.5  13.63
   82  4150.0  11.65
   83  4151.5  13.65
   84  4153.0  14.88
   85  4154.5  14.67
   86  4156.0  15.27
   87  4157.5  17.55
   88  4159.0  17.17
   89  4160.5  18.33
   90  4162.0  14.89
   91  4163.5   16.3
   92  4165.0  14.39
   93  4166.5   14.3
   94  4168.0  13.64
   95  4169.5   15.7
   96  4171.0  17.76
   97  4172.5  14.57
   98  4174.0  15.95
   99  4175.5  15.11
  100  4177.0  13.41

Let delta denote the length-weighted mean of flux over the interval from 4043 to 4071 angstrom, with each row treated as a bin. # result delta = 14.6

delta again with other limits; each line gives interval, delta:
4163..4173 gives 15.2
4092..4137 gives 14.4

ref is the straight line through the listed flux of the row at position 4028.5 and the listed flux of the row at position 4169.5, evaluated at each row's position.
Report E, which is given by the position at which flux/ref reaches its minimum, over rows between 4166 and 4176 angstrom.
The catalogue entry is 4168.0 angstrom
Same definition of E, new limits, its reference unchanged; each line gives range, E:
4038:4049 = 4043.5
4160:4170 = 4168.0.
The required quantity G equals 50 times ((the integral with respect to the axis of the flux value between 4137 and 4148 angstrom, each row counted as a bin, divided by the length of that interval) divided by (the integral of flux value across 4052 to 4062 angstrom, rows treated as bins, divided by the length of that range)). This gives 51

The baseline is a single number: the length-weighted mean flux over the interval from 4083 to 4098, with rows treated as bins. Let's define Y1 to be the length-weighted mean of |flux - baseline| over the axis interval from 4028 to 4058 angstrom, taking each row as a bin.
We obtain 1.9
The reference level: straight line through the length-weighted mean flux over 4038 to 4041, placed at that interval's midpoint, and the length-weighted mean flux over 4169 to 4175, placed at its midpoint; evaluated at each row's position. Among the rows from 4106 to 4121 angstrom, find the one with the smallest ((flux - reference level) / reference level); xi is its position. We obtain 4108.0 angstrom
